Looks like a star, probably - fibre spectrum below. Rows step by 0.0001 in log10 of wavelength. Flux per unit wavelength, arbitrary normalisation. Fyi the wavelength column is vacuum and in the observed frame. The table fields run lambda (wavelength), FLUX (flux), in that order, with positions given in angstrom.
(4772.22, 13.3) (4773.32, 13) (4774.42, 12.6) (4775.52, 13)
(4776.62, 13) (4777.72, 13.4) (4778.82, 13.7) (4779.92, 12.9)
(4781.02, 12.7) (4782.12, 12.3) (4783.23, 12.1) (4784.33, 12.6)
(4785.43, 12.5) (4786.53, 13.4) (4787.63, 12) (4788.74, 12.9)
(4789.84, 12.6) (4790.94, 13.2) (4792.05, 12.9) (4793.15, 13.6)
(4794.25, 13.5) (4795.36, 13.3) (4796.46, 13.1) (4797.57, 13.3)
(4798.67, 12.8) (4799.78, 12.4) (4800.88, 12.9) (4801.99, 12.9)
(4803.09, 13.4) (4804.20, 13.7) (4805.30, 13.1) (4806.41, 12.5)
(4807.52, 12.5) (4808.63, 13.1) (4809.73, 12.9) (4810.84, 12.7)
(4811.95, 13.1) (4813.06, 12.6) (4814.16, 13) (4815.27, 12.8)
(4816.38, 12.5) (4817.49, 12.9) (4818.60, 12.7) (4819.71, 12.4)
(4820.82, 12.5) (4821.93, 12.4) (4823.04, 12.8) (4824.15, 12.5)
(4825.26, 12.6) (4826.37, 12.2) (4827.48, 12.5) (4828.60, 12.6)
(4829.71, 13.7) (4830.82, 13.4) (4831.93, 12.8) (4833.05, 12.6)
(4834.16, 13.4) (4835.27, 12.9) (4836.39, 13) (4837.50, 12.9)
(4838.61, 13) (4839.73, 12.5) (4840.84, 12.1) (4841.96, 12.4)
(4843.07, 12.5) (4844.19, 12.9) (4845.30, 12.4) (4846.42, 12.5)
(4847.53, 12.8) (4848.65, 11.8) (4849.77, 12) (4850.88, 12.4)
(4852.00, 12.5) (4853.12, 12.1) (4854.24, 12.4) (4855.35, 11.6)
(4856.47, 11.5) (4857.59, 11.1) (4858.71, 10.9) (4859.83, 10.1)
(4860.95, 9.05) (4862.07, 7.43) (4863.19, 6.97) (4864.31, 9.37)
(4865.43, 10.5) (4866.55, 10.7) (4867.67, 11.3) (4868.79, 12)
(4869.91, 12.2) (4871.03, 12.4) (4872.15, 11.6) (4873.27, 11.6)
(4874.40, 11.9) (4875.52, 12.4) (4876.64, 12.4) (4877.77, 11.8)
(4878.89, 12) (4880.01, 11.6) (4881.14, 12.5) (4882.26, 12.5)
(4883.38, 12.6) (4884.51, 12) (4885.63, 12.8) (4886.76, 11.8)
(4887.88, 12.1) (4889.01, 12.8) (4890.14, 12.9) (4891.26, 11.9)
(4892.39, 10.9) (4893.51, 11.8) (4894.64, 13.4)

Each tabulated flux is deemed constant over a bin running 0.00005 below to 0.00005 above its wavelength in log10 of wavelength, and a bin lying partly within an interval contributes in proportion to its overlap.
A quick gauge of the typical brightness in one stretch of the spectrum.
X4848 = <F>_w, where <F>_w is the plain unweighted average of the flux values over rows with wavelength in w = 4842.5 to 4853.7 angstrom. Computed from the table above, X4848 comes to 12.4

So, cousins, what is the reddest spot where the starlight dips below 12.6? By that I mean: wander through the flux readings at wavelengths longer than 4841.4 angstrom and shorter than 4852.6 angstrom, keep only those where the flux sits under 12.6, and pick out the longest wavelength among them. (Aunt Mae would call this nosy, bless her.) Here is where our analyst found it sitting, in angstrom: 4852.00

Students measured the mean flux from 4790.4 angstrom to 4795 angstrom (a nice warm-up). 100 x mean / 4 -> 332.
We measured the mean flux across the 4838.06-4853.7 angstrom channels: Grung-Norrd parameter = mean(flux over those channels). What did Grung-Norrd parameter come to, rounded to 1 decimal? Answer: 12.4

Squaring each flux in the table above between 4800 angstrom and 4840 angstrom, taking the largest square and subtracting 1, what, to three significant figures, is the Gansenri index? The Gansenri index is 187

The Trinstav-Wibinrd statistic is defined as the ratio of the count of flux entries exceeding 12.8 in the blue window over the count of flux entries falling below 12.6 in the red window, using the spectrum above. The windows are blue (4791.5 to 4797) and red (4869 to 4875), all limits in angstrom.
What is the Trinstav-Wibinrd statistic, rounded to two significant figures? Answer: 1.0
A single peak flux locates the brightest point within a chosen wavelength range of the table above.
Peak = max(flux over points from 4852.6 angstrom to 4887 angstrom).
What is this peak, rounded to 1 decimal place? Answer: 12.8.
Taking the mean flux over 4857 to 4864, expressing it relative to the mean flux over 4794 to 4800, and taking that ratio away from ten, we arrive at 9.29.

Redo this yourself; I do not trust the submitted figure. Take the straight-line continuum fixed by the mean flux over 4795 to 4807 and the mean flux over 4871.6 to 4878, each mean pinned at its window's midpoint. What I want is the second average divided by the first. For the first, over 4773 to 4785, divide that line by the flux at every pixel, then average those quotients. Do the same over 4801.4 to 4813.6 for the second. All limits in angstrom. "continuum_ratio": 0.96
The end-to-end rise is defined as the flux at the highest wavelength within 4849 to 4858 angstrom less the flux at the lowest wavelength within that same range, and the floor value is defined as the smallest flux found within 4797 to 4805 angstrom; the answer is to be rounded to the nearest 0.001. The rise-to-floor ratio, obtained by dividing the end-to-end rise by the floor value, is -0.073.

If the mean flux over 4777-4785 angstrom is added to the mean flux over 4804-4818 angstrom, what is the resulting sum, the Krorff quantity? 25.7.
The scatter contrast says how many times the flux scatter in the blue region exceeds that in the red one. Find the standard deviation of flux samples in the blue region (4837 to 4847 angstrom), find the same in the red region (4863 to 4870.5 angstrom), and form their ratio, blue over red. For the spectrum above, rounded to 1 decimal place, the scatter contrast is 0.2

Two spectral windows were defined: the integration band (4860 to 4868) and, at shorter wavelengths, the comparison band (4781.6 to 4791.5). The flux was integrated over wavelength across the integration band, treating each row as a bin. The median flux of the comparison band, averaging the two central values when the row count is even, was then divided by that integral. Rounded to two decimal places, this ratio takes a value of 0.17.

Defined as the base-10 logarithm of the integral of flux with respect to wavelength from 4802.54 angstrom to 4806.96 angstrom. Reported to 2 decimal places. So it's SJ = 1.77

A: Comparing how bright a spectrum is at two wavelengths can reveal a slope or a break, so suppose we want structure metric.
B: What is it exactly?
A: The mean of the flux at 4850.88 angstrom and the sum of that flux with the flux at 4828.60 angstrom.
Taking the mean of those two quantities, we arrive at 18.7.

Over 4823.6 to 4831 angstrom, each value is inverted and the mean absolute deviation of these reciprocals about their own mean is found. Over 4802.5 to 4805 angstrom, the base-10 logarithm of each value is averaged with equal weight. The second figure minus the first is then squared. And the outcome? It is 1.28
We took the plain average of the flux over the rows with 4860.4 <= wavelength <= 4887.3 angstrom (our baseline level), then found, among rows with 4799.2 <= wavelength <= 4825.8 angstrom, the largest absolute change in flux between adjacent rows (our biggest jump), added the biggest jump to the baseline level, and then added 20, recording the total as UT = 31.91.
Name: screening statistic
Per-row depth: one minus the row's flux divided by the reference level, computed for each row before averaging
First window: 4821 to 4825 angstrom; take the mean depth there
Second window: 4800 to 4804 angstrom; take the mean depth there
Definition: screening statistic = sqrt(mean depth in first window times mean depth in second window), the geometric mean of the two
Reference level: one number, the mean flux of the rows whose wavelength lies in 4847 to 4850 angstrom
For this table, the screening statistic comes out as 0.05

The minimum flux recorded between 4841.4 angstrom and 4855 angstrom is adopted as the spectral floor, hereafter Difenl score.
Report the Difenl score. 11.8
